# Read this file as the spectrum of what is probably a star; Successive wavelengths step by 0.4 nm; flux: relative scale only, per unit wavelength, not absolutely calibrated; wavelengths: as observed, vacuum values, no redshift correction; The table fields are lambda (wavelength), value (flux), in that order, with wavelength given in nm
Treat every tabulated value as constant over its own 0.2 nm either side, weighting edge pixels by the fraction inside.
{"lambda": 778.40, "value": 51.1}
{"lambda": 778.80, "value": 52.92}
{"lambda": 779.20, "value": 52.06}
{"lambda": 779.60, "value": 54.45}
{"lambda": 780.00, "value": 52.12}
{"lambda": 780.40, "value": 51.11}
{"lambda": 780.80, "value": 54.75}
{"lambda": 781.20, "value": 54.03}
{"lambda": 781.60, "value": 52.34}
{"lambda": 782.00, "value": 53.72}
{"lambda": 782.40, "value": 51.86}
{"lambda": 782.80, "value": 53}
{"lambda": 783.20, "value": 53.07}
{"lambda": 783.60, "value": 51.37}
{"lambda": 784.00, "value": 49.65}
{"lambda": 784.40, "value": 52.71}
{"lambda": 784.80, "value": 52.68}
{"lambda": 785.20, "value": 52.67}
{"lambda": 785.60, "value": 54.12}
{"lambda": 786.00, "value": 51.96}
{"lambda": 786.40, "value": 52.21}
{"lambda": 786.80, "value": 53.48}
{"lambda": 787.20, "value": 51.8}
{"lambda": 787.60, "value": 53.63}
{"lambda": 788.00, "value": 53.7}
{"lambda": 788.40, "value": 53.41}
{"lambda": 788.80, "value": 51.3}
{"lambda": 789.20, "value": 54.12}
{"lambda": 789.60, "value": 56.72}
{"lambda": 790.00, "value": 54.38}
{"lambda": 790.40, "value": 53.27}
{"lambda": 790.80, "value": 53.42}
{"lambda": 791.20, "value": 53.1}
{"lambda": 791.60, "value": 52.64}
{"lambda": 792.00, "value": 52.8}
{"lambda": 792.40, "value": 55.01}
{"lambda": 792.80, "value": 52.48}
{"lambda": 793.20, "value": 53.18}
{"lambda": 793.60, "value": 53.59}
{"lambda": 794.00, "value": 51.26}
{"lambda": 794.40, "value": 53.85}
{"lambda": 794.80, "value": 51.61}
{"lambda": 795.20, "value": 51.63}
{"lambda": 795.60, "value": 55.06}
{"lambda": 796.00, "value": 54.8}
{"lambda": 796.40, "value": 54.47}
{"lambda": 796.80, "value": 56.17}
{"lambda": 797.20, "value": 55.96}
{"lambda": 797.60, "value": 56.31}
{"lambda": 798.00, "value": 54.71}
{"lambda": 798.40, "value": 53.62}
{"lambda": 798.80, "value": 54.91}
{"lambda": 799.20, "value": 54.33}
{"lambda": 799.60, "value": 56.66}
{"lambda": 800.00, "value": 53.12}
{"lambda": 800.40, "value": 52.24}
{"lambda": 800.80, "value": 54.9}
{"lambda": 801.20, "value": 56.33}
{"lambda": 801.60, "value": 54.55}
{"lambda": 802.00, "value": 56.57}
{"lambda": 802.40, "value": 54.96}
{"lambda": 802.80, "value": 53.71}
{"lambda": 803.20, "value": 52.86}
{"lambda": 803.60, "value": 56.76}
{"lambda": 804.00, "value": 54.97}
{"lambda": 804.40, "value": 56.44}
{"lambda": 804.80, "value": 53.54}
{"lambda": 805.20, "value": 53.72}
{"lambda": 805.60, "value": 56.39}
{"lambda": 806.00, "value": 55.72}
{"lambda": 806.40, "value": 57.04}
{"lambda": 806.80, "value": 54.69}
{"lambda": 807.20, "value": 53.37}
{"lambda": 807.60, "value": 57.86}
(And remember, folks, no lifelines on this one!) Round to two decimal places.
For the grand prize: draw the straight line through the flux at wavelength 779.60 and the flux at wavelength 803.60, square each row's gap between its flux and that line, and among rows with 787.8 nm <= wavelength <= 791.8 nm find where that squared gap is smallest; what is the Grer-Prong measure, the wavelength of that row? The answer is 790.00 nm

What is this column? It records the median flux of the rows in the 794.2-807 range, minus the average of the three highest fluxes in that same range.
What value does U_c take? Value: -1.97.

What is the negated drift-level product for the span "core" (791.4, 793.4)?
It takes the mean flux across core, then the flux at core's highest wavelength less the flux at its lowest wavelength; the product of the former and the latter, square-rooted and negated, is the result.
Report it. -5.4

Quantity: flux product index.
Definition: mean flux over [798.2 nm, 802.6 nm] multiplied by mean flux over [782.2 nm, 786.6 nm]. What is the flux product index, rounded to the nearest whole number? 2863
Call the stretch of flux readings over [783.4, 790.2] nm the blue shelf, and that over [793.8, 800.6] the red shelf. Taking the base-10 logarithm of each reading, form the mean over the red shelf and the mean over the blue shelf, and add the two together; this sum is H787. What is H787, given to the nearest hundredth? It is 3.46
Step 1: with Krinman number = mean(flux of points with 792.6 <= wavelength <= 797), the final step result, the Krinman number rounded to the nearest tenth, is 53.5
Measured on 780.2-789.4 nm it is 52.7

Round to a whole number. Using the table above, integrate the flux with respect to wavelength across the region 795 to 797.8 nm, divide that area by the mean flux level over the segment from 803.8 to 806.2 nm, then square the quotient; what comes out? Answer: 8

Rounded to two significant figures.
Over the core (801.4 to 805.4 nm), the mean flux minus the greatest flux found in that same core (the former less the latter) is -2.0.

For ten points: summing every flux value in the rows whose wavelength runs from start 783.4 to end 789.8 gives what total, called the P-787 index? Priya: 846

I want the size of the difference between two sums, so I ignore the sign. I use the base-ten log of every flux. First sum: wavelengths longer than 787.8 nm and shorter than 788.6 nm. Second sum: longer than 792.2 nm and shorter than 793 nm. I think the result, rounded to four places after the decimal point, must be 0.0028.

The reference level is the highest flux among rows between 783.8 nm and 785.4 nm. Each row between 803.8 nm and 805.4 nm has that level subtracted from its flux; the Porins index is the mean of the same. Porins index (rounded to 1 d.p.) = 2.0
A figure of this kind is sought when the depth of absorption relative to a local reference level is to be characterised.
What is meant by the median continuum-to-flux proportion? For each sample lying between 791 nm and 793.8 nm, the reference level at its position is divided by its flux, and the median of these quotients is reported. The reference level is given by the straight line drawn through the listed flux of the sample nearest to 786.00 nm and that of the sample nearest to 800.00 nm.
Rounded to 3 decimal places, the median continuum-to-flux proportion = 0.988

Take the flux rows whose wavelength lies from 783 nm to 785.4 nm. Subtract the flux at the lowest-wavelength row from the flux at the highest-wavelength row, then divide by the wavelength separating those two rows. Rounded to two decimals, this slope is -0.20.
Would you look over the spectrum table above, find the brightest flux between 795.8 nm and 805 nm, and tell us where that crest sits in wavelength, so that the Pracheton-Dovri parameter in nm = 803.60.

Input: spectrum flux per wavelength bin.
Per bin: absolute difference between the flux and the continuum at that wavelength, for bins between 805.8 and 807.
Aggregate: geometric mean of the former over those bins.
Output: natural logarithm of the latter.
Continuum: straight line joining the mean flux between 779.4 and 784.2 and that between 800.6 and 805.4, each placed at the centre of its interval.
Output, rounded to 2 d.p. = -0.22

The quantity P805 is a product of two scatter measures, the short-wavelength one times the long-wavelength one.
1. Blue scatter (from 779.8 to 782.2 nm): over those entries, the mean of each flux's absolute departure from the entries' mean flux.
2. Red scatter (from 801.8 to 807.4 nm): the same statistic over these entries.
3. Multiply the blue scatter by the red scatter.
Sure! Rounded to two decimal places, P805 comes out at 1.42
